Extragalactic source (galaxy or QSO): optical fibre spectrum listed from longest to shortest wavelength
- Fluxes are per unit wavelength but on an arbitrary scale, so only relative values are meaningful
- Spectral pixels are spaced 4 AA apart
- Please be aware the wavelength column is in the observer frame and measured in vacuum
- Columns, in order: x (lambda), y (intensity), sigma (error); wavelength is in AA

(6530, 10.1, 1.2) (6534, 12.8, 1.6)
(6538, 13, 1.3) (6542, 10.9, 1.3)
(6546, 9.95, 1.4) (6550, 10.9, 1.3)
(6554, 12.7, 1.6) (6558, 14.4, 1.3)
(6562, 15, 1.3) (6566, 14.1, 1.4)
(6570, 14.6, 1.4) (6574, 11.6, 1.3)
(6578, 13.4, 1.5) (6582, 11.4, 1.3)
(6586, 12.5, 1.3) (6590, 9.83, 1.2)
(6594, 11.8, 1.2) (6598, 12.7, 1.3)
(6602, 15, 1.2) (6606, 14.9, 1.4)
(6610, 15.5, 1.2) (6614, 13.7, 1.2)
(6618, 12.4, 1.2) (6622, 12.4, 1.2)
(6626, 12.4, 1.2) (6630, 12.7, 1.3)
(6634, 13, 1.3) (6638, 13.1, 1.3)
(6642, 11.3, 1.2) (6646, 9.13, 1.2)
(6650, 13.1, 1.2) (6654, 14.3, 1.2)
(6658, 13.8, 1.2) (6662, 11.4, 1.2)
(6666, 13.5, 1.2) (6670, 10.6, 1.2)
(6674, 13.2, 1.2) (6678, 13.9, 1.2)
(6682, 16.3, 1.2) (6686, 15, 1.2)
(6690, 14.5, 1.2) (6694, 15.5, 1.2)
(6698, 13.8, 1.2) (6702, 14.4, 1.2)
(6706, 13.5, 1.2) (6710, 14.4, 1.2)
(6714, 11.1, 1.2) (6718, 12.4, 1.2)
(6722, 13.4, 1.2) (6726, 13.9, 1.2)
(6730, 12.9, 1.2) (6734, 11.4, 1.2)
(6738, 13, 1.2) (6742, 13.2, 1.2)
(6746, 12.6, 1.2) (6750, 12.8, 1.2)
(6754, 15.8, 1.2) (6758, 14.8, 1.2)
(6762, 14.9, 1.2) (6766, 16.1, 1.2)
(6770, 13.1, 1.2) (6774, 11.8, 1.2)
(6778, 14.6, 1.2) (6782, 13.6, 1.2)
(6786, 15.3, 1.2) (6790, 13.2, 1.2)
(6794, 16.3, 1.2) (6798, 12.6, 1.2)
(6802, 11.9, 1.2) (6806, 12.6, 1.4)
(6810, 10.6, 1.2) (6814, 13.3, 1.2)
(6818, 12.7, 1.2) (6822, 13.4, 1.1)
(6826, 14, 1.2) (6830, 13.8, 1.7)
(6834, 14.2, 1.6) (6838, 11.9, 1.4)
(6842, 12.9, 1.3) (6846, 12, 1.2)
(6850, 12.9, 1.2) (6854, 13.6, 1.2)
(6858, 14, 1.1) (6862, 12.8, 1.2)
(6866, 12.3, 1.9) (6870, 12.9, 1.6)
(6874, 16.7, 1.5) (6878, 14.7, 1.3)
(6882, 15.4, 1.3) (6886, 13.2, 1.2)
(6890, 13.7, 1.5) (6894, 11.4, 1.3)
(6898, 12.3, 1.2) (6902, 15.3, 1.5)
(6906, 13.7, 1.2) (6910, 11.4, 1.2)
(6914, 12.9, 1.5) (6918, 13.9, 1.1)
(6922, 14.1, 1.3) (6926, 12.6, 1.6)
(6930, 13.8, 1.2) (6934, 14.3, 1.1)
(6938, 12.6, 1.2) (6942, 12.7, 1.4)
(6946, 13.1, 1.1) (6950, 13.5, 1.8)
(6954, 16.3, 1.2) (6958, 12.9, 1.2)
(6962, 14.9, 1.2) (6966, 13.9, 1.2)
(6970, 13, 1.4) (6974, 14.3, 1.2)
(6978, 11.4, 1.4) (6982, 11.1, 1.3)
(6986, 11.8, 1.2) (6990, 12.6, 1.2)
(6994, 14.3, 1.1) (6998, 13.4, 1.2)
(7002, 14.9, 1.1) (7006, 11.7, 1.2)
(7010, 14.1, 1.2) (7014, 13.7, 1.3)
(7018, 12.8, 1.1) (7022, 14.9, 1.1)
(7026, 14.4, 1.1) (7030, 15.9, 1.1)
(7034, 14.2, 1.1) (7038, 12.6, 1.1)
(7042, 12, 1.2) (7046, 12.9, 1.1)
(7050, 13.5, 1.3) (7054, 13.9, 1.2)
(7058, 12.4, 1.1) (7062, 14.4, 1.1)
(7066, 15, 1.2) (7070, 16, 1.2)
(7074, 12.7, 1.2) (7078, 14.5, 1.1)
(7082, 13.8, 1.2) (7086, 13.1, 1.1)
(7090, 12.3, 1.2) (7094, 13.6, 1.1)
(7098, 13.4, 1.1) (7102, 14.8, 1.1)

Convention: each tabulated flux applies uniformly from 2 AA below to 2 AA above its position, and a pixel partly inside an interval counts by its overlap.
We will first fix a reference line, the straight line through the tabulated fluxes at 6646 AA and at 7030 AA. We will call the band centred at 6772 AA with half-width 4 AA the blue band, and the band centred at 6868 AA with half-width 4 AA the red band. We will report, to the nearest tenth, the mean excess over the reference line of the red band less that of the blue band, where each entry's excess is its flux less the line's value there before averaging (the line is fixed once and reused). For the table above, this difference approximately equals -1.5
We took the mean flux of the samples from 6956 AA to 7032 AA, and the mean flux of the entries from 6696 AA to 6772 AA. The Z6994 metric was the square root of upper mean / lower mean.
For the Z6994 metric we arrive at 1.00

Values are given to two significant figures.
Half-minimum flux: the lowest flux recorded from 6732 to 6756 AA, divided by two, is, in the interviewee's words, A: 5.7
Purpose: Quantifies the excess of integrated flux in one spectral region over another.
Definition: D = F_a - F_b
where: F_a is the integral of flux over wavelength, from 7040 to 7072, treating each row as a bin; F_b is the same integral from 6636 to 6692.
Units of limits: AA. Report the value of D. -292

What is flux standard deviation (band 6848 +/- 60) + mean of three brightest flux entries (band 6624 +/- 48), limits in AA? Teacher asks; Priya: 16.5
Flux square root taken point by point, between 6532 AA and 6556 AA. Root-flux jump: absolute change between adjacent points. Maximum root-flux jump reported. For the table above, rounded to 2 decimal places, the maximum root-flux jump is 0.30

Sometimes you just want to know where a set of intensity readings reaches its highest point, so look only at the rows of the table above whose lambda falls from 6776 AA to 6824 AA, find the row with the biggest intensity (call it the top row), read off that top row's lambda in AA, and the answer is 6794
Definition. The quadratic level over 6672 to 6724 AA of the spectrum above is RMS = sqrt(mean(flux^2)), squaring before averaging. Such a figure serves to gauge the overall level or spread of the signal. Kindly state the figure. 14.0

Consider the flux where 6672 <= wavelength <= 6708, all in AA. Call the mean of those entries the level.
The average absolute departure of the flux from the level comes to 0.8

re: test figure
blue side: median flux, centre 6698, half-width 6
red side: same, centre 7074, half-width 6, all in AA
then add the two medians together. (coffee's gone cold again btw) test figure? 28.9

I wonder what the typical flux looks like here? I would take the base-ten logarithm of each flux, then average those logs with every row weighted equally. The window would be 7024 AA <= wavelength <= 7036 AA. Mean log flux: 1.17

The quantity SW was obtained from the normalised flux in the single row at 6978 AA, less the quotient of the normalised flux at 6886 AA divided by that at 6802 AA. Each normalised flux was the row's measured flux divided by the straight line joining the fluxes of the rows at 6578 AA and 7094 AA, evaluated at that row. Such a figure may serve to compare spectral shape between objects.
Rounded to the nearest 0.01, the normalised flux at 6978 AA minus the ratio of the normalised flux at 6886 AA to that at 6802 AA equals -0.27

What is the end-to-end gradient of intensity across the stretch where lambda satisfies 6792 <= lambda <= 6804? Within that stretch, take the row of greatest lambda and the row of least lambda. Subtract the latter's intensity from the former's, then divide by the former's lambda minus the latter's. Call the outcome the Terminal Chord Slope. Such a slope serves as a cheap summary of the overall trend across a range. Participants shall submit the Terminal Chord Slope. -0.55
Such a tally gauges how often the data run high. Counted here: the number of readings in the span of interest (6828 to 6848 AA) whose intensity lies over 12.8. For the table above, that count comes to 3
